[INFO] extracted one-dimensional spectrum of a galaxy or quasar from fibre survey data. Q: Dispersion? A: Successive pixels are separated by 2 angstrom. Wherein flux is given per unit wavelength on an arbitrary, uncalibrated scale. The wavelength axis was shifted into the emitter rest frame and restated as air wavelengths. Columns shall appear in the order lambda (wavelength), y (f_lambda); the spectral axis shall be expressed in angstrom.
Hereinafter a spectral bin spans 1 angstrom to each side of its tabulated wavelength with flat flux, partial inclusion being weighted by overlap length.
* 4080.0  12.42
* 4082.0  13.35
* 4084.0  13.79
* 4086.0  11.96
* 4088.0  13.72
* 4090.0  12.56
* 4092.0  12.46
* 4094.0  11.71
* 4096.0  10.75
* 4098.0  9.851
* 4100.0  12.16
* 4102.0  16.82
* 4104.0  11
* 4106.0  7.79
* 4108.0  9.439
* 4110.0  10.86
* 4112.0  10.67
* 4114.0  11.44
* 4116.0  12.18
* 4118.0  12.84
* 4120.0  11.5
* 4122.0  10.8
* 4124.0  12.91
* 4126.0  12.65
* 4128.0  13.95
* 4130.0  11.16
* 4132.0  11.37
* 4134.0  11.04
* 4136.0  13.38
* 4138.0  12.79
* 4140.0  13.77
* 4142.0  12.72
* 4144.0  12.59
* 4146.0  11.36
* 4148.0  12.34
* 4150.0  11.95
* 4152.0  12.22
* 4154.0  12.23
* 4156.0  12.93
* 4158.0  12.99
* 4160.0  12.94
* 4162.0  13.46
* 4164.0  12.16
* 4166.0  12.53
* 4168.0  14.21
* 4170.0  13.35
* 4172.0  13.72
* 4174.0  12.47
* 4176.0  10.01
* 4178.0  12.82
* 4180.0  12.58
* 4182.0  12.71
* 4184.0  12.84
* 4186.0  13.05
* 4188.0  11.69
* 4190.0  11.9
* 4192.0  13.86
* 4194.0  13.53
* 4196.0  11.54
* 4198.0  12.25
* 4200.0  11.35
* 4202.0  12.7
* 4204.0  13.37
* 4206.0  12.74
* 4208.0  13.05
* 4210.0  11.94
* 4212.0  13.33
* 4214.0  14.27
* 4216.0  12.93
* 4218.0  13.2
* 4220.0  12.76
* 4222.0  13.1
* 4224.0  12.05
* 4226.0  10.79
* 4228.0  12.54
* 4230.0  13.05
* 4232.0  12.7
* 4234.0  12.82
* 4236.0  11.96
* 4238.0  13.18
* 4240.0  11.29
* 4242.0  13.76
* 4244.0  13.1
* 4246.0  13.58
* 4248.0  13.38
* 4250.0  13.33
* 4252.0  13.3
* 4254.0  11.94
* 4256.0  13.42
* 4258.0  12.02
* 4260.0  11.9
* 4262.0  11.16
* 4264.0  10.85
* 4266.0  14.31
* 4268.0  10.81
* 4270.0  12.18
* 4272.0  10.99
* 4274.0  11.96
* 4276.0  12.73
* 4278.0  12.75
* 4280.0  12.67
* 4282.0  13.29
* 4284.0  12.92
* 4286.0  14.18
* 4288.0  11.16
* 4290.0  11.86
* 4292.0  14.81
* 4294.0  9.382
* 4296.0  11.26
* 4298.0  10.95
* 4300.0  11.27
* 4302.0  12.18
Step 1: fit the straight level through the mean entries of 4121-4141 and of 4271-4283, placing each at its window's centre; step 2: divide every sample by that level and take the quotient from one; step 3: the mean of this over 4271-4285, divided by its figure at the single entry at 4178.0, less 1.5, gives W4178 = -1.3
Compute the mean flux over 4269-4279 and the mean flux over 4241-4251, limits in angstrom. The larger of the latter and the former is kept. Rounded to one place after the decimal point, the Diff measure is 13.4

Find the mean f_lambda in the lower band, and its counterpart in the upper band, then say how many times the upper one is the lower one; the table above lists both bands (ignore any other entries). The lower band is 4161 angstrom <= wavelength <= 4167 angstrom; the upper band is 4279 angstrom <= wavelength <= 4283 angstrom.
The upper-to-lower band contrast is 1.02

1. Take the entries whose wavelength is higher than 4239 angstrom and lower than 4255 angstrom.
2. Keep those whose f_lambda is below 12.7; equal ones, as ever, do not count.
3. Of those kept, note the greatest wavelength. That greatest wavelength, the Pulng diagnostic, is 4254.0 angstrom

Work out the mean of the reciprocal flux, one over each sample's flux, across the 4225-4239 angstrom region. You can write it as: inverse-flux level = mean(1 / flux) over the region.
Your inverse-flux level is 0.0808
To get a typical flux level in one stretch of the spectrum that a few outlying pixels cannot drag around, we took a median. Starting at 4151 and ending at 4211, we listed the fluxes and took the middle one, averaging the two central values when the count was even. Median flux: 12.7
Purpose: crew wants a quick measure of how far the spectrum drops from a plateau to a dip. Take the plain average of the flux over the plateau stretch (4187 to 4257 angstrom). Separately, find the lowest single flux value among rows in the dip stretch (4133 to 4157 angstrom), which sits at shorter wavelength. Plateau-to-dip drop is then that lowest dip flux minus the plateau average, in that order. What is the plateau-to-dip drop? -1.7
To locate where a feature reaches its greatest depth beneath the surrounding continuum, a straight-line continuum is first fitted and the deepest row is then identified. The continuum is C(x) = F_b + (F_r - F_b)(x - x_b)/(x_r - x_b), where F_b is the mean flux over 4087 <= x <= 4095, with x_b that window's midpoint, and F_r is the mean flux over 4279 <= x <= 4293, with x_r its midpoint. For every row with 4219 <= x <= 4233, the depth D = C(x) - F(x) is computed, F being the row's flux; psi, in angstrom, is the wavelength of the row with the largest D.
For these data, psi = 4226.0 angstrom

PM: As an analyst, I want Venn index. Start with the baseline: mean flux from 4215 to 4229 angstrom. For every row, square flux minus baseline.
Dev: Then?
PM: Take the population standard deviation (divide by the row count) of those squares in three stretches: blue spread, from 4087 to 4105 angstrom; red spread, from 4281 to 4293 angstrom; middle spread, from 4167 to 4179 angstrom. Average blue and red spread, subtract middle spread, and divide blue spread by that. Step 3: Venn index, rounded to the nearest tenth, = 3.5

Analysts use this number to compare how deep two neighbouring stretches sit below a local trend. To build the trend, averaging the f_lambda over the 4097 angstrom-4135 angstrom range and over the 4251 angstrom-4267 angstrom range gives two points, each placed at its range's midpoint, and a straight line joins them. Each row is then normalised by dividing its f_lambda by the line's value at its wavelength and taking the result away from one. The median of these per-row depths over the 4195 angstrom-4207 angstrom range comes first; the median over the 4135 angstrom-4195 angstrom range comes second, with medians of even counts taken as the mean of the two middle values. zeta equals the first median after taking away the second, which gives 0.04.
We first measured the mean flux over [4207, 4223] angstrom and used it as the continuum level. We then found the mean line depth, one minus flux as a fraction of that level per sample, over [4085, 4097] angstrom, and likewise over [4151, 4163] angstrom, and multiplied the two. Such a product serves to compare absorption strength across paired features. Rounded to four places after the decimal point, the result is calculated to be 0.0014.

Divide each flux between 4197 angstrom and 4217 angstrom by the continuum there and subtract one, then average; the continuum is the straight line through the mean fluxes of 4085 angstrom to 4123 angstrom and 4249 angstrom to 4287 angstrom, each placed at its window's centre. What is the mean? 0.054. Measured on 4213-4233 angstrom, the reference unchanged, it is 0.042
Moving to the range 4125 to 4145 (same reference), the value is 0.066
